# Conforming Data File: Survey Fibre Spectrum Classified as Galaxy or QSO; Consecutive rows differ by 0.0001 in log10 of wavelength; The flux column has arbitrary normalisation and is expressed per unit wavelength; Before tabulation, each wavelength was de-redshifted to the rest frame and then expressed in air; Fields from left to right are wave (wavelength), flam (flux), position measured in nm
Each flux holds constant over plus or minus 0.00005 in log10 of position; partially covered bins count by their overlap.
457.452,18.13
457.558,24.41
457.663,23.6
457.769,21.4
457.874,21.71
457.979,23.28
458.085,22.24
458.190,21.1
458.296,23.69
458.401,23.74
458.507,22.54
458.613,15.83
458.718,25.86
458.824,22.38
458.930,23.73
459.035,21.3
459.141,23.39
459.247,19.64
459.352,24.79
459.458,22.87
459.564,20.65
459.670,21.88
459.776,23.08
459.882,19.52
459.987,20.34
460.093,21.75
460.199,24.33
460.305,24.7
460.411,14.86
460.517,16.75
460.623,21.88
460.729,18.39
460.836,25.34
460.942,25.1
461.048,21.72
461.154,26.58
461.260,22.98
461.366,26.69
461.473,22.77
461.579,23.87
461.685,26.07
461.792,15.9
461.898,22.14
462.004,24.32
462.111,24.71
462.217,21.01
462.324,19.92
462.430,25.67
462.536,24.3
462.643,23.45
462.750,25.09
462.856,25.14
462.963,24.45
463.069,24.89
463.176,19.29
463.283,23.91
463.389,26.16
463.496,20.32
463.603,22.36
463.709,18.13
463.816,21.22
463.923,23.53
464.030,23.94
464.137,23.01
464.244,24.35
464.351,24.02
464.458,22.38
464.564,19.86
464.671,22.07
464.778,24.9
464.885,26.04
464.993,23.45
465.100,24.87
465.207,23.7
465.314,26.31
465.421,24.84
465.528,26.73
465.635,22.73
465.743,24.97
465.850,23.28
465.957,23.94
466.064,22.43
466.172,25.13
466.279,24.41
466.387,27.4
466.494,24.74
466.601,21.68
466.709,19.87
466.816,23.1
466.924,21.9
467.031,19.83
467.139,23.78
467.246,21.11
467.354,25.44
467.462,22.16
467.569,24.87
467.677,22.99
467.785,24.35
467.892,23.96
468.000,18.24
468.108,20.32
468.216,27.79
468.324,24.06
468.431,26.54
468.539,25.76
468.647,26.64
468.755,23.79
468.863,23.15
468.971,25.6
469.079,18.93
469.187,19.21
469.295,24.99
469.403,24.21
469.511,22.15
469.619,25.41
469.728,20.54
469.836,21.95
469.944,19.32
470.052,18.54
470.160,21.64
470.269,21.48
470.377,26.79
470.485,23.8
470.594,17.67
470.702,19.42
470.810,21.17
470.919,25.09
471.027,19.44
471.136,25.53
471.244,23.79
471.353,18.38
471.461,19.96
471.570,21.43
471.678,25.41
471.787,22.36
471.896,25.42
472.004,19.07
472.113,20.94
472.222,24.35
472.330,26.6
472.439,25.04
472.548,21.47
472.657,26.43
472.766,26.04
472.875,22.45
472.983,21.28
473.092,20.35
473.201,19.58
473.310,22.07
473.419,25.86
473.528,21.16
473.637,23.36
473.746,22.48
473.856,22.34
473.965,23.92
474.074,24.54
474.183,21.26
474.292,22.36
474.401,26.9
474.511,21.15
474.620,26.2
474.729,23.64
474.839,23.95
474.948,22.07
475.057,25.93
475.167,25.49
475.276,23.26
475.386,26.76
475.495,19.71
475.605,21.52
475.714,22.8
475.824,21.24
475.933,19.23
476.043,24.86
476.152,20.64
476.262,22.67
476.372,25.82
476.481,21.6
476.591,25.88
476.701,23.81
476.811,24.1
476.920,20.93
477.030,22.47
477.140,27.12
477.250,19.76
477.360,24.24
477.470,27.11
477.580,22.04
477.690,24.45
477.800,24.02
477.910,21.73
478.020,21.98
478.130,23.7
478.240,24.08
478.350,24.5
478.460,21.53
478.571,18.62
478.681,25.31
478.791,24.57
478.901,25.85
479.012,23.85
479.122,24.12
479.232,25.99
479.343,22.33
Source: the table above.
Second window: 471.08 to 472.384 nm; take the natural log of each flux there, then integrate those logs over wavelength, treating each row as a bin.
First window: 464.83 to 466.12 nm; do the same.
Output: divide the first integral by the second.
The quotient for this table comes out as 1.01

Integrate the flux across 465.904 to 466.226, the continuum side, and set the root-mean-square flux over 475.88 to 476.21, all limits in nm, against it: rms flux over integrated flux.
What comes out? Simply 2.8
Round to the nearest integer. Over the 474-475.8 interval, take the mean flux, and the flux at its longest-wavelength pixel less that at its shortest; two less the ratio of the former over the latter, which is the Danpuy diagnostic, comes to 16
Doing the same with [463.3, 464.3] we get 14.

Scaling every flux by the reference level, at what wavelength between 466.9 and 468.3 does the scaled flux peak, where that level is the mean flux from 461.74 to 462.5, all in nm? 468.216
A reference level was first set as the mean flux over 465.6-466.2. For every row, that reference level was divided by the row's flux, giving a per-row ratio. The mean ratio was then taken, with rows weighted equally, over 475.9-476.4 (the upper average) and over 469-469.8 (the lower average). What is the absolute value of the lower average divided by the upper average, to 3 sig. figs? 1.02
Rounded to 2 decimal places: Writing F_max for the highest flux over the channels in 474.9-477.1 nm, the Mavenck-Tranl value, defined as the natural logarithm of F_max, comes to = 3.29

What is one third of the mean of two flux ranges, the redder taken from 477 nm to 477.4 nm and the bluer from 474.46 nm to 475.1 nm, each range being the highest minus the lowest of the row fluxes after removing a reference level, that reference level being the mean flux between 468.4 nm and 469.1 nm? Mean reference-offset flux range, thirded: 2.1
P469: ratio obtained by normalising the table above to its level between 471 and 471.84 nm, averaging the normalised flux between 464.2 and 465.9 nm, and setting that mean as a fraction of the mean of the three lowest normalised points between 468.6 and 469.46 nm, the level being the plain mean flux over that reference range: 1.18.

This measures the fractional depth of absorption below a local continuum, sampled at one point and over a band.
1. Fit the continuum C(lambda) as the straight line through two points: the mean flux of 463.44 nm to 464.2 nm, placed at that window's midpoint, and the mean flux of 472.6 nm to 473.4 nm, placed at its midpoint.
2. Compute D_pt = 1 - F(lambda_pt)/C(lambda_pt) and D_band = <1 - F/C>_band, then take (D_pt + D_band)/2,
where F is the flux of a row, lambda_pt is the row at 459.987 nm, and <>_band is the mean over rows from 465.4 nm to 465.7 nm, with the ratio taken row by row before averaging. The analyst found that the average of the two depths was -0.04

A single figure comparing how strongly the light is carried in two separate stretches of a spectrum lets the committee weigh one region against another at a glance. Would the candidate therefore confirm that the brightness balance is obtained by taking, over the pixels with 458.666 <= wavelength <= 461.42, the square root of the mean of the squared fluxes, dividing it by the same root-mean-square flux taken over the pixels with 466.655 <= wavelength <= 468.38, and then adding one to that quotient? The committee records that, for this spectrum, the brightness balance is 1.98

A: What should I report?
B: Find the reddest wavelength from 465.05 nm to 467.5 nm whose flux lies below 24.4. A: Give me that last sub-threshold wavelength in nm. 467.462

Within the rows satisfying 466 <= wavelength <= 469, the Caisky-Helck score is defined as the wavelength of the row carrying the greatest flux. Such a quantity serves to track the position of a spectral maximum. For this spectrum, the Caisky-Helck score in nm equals 468.216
